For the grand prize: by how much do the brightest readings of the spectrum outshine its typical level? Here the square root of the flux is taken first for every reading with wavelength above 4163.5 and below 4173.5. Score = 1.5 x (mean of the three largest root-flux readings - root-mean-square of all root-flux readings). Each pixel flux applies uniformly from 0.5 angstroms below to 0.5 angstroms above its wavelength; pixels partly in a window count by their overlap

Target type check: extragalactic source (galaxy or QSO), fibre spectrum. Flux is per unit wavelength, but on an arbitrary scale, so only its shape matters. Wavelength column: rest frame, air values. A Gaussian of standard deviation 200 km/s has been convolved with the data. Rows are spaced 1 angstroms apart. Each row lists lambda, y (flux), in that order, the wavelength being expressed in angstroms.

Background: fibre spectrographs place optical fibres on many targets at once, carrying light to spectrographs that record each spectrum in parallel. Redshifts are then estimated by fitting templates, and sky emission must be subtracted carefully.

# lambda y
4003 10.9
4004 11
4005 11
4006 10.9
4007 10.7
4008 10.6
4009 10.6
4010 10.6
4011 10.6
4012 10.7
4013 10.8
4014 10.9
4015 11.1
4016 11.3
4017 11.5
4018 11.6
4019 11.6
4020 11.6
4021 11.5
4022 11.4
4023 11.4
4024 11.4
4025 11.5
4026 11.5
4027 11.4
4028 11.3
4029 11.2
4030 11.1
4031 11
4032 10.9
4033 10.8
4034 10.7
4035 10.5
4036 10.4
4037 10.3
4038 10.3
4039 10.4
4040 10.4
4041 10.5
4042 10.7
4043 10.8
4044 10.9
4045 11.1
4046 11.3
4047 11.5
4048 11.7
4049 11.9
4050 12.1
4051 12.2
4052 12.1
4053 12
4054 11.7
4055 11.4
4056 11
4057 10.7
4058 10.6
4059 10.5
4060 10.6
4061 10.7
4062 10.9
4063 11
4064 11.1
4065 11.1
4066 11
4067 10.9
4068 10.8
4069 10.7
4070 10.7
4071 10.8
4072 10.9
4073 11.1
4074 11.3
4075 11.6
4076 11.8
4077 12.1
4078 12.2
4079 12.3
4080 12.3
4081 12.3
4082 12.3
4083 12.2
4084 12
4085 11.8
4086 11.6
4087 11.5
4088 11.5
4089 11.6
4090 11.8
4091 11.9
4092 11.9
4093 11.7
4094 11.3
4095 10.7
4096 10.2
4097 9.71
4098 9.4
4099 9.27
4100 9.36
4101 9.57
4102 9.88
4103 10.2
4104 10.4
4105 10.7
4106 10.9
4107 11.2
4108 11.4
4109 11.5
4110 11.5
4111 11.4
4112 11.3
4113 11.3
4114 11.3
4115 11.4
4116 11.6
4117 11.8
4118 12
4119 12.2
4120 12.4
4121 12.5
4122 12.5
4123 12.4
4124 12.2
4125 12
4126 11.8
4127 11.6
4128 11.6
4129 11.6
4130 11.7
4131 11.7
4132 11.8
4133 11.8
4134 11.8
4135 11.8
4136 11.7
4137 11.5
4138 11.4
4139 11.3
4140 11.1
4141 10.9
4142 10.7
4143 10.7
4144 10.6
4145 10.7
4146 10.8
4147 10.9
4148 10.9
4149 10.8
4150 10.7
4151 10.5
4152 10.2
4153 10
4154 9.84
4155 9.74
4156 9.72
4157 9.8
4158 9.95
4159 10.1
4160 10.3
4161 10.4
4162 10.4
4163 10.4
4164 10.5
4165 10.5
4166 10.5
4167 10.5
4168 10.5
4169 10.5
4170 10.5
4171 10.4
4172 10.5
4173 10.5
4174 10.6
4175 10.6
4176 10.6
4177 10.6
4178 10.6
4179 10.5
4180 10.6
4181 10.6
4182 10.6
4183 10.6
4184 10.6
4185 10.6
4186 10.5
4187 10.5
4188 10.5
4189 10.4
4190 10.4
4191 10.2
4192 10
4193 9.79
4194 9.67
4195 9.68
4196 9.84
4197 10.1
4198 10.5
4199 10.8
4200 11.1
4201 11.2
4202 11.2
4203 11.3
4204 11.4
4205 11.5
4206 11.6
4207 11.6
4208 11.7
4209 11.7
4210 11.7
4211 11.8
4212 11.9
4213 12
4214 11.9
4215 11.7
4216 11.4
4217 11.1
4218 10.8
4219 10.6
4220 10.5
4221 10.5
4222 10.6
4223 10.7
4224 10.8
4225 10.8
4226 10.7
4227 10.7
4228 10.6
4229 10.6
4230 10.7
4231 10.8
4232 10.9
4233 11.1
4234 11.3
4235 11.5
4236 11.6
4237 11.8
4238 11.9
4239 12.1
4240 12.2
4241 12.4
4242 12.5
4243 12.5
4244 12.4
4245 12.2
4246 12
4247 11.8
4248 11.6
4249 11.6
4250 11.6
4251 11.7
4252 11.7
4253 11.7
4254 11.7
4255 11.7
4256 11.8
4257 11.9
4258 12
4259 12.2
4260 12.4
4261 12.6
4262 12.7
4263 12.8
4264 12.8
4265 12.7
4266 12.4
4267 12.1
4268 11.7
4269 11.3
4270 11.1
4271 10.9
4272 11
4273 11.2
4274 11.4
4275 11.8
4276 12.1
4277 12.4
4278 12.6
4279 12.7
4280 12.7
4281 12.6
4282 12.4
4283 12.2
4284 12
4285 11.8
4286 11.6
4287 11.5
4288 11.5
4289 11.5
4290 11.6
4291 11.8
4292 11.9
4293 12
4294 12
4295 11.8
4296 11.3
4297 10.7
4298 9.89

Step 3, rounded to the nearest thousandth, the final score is 0.002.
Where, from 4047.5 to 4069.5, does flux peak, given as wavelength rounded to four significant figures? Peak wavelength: 4051 angstroms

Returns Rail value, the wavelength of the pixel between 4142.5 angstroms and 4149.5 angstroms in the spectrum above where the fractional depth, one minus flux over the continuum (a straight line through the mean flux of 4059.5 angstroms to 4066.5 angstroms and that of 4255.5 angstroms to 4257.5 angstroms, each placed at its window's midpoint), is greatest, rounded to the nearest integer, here 4144 angstroms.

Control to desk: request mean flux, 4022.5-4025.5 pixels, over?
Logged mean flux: 11.4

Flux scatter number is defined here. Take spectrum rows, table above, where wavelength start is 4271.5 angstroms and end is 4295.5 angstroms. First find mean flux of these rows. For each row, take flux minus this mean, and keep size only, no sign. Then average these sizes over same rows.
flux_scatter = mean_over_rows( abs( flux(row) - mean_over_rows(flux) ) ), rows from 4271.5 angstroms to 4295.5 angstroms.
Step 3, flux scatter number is 0.38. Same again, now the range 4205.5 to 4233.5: 0.47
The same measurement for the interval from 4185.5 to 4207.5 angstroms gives 0.55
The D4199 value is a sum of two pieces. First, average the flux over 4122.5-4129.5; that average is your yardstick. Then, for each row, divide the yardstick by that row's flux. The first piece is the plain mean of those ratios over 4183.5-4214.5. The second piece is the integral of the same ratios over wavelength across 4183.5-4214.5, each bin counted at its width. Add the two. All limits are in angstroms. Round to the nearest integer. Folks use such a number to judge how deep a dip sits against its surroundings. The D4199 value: 35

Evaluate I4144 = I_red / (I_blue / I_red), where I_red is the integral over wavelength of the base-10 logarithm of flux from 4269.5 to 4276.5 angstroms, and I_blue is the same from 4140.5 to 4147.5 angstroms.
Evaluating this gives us 7.55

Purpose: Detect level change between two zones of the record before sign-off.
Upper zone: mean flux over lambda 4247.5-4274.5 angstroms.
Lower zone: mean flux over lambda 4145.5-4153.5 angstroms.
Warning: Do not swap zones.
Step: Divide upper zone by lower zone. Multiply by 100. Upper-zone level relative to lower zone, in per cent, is 112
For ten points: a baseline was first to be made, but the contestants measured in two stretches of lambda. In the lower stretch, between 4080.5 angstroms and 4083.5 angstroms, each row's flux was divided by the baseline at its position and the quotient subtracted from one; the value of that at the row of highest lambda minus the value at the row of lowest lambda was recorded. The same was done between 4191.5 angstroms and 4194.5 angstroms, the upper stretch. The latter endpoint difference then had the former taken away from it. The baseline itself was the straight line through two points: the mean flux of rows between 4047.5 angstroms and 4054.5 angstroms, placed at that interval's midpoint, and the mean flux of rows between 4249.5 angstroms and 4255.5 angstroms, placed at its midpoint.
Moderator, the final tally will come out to 0.02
